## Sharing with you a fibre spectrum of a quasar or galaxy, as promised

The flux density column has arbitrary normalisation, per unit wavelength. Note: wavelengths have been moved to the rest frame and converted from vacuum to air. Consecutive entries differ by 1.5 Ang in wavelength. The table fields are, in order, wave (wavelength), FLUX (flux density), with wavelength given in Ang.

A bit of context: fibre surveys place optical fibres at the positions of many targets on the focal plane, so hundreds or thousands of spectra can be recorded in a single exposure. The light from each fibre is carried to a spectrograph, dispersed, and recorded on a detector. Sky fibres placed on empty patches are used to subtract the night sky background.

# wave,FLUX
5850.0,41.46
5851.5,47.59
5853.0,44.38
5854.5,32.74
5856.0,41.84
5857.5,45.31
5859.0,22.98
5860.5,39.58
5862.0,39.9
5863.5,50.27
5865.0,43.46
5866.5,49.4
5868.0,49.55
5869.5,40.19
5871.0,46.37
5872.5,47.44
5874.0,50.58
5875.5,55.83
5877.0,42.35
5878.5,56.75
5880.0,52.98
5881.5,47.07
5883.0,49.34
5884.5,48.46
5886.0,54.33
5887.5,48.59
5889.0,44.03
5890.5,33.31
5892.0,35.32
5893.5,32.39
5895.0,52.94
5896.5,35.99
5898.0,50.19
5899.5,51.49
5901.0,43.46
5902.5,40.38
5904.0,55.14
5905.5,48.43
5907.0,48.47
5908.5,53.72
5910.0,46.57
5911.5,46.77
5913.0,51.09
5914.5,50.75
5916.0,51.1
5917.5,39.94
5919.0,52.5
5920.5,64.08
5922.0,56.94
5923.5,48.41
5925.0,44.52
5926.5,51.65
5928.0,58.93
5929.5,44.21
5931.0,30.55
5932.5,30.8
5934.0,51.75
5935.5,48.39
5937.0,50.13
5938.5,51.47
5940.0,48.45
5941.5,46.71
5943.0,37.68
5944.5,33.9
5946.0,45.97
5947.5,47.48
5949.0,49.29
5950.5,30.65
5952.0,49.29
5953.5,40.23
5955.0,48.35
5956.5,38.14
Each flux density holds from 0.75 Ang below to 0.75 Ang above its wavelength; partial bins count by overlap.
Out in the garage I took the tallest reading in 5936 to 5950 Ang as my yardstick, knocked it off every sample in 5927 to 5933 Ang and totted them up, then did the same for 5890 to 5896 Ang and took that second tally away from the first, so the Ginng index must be 11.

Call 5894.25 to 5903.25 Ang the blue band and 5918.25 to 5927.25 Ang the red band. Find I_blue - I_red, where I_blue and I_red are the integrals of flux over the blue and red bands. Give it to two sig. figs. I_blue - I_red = -65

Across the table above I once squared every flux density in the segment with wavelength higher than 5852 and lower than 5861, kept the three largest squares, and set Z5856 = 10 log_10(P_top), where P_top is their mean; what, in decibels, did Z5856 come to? 32.8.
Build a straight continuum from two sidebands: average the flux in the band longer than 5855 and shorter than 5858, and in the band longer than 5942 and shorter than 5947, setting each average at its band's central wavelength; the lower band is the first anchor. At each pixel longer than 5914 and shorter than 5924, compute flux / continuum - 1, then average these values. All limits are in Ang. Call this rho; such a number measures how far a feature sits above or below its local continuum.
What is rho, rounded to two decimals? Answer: 0.28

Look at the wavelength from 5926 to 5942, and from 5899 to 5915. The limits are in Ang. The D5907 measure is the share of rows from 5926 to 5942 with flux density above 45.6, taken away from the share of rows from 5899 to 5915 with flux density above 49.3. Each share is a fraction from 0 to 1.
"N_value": -0.27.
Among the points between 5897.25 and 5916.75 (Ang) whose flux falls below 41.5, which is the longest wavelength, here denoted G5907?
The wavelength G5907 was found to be 5902.5 Ang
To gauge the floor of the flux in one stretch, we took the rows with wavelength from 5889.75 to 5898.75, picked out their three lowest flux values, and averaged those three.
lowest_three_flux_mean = 33.7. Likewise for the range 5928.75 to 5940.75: 35.2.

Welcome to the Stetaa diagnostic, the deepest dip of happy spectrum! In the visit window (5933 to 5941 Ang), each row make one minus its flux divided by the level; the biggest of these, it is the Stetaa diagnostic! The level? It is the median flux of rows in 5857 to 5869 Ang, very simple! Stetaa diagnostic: -0.09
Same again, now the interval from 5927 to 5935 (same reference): 0.31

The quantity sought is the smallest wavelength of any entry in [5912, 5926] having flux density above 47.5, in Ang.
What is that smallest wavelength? 5913.0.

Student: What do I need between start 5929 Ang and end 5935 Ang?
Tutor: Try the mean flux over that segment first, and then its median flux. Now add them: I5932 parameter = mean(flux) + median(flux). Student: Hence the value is 77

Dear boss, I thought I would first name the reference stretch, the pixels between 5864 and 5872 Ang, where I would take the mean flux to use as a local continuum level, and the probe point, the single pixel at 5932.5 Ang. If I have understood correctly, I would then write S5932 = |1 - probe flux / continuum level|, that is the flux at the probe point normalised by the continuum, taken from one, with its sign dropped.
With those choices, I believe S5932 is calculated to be 0.33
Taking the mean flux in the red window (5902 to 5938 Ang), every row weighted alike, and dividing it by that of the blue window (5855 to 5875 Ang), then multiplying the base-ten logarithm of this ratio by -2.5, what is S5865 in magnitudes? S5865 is -0.12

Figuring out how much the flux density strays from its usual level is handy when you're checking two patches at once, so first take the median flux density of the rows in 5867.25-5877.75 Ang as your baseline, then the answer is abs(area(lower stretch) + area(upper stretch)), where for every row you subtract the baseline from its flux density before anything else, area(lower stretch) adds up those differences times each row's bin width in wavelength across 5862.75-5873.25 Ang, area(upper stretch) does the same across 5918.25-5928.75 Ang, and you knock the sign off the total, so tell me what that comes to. 59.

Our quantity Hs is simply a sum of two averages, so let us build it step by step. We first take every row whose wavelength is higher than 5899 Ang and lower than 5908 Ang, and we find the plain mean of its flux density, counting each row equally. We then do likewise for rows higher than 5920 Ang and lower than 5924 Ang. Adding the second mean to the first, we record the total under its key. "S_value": 104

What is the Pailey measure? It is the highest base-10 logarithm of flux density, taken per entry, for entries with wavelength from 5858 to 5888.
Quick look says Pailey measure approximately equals 1.75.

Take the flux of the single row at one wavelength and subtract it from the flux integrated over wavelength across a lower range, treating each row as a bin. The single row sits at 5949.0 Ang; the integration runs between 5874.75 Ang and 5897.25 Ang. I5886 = 985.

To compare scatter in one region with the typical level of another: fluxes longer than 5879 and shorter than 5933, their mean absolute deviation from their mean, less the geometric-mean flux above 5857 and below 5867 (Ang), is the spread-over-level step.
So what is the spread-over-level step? -34.3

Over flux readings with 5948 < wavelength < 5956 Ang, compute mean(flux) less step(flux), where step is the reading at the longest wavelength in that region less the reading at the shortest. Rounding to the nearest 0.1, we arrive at 44.5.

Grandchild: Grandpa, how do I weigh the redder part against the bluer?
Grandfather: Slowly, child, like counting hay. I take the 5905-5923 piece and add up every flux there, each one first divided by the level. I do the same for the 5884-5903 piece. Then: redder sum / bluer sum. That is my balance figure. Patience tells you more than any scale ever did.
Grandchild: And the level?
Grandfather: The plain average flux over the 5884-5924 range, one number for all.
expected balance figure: 1.1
